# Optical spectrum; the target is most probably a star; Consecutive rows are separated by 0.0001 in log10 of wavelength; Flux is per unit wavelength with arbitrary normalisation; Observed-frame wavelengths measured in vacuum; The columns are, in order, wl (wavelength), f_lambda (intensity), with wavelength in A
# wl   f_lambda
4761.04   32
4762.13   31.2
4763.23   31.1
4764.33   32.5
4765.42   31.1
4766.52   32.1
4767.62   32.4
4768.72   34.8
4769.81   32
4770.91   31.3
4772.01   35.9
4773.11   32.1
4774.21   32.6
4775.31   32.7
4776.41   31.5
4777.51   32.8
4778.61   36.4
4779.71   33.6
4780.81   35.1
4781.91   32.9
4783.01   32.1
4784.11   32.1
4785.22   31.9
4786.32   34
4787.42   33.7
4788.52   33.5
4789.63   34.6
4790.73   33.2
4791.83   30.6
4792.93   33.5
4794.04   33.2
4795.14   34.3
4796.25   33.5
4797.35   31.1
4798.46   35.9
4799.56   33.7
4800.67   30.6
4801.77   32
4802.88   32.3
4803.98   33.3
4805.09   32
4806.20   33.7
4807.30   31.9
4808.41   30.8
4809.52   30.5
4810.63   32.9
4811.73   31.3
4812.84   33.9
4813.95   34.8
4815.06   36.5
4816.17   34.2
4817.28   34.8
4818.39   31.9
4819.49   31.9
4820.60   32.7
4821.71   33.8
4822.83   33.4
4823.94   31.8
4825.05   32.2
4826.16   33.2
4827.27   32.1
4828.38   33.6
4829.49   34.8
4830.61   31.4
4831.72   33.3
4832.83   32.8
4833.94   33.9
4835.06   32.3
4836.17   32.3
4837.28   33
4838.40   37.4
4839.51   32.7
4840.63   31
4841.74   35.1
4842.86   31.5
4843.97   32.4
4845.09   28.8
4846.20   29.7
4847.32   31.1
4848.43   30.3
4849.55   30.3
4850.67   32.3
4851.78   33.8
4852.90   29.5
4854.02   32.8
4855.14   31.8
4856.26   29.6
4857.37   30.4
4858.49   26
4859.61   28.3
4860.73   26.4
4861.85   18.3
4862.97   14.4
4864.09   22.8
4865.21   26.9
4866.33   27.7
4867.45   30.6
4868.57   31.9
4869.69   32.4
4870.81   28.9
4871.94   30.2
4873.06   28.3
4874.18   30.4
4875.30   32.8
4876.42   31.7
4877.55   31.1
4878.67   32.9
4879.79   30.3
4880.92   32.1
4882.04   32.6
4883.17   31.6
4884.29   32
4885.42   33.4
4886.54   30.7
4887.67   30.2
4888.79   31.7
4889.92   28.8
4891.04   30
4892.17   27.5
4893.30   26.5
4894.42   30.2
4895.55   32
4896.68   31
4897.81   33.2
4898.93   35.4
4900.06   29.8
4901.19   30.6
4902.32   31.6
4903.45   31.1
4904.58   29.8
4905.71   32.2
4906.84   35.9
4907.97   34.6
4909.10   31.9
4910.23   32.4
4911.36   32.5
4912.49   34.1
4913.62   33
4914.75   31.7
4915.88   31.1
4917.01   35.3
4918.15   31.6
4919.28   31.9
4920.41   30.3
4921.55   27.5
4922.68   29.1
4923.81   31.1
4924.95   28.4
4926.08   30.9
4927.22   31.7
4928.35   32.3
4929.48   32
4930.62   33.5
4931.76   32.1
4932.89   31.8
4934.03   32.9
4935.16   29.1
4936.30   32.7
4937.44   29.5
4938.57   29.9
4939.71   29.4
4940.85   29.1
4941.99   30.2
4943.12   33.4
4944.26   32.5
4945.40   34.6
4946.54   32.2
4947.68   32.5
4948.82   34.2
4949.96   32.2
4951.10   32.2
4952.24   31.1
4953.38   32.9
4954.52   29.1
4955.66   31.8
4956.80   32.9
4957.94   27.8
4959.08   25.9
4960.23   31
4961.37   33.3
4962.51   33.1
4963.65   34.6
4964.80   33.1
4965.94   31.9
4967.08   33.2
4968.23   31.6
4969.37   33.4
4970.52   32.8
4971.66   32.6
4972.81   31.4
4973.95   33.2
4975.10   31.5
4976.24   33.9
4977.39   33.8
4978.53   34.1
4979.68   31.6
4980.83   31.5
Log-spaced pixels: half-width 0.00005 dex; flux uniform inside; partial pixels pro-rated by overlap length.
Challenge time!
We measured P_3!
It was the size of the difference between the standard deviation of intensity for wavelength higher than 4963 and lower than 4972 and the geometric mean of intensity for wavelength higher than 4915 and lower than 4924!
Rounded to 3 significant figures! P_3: 30.0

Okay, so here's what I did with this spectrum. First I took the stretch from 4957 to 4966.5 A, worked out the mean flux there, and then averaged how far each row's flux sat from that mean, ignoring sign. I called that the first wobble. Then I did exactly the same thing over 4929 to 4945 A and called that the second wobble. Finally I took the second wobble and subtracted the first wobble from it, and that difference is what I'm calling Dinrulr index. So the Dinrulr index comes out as -0.8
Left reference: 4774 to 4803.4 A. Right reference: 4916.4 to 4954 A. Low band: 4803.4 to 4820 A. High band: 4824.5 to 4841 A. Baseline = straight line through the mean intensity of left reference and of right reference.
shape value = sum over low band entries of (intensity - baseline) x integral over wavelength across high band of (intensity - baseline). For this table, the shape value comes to 14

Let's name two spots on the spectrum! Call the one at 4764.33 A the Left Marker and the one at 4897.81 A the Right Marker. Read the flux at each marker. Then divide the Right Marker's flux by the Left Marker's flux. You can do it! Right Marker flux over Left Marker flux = 1.02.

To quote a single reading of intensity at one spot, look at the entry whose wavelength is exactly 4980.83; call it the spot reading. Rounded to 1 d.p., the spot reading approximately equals 31.5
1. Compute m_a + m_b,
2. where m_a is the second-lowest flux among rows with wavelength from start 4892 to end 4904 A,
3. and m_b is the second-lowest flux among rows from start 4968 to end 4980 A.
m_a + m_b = 59.0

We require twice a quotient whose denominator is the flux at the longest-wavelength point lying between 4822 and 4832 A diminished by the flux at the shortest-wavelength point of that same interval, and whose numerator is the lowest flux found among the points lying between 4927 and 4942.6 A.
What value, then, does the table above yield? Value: -582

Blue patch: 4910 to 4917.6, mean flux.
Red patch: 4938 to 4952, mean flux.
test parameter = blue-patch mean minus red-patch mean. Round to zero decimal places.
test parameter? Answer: 1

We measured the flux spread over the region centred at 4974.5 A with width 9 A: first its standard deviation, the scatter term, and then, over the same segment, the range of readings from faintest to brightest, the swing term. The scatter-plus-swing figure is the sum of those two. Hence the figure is 3.7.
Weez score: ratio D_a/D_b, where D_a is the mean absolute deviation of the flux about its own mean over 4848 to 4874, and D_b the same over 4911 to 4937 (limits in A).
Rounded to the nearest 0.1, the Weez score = 2.4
